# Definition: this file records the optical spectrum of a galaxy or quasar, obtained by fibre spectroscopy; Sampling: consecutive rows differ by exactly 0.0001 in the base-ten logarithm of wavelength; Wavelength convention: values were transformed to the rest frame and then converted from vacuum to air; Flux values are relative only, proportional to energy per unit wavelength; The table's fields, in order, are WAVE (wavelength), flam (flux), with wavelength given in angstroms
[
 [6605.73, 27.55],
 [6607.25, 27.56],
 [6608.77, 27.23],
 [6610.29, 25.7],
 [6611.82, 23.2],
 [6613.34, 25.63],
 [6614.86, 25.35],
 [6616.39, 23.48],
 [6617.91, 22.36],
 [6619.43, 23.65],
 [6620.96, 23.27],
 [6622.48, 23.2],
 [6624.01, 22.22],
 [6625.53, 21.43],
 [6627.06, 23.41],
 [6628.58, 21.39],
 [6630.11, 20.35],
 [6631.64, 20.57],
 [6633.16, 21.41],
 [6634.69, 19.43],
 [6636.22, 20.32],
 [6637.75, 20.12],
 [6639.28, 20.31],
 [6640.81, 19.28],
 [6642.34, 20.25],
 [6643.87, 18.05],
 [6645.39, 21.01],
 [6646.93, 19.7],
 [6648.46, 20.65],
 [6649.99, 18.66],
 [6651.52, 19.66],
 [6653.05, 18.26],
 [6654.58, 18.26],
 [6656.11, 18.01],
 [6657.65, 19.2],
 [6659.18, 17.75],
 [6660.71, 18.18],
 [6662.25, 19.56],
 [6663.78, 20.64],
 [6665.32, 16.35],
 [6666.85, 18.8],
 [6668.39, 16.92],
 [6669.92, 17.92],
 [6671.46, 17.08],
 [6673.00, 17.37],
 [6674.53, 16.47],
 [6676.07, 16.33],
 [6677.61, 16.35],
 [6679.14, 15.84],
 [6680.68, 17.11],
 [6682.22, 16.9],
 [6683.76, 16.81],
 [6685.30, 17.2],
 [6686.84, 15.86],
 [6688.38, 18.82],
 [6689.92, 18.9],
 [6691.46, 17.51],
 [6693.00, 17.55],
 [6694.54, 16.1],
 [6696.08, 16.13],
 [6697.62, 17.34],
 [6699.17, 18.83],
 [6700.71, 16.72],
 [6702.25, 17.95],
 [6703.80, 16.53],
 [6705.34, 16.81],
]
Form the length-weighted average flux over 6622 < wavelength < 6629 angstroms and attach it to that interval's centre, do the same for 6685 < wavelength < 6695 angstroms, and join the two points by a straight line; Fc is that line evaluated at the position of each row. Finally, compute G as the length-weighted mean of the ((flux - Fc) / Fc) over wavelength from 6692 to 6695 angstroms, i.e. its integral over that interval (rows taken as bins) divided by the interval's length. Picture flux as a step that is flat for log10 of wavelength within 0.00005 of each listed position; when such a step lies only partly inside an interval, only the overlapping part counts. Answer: -0.02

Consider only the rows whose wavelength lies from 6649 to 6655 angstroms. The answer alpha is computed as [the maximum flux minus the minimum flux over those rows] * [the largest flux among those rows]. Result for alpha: 28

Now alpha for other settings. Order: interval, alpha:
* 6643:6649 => 62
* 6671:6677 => 18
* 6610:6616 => 64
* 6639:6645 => 46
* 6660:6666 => 89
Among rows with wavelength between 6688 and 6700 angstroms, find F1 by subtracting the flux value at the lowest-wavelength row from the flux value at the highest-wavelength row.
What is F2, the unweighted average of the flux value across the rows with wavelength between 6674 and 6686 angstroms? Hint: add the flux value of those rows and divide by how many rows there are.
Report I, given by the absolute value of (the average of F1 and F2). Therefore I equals 8.3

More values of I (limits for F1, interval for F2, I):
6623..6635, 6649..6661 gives 7.9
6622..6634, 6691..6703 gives 7.7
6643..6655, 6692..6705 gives 8.7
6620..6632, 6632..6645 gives 8.6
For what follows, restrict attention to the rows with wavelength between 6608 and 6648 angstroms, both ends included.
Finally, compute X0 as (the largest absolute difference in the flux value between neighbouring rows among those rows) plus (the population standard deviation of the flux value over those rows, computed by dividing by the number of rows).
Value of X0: 5.2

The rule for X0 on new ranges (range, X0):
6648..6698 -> 5.6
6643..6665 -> 4.0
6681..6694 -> 3.9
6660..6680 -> 5.7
